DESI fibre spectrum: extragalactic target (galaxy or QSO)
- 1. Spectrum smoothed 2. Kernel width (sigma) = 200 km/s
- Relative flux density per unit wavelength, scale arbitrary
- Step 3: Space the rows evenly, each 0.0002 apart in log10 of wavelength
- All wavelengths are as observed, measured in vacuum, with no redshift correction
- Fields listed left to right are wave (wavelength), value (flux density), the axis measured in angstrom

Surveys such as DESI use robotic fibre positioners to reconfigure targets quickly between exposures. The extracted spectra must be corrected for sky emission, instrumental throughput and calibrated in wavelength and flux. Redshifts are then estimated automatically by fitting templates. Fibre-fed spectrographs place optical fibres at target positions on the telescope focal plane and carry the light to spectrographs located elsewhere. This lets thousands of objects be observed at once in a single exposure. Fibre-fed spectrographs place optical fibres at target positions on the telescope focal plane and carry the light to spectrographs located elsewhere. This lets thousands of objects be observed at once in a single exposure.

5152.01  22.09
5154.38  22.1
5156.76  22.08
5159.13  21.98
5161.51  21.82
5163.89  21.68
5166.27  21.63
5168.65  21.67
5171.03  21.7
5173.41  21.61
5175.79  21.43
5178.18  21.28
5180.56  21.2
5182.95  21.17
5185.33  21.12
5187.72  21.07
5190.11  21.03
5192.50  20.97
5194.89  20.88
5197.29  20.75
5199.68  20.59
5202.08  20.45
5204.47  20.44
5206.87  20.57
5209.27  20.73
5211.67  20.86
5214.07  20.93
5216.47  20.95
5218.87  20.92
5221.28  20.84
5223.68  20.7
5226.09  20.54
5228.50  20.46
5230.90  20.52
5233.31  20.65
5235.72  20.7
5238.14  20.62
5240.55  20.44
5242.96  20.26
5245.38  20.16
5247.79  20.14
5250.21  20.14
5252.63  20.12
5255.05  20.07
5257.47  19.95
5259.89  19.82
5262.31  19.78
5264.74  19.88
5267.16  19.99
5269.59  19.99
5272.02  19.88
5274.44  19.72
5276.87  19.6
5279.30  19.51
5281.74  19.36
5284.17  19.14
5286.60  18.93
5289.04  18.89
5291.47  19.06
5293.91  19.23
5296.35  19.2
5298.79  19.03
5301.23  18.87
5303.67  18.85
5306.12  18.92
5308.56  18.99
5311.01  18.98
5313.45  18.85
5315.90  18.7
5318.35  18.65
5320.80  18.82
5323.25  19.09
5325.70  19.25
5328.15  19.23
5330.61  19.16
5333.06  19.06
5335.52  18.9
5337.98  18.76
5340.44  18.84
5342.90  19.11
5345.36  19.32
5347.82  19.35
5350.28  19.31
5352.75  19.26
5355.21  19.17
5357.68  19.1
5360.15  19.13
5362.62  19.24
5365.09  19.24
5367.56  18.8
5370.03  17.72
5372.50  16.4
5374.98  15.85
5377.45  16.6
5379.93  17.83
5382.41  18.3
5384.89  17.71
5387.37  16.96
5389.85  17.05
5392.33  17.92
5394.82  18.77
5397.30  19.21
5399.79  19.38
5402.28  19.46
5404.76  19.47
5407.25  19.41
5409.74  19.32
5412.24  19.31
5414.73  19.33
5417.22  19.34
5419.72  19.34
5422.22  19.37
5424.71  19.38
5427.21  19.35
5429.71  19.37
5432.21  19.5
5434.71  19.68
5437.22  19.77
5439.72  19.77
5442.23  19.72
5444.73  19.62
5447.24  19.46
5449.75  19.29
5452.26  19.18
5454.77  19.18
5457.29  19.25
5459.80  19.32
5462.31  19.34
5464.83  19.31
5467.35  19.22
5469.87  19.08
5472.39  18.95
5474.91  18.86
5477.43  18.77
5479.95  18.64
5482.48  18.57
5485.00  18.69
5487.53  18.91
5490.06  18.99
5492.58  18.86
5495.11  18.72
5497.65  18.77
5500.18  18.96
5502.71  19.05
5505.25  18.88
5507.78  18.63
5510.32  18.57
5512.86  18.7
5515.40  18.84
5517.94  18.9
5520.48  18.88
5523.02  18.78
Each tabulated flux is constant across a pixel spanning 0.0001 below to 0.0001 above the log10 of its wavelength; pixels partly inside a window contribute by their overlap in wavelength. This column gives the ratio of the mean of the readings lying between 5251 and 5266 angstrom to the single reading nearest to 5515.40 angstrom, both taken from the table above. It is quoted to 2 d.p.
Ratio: 1.06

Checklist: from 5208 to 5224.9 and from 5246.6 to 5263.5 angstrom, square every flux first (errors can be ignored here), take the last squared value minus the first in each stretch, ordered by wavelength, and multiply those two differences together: 18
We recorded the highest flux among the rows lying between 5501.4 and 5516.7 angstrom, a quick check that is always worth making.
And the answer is 19.05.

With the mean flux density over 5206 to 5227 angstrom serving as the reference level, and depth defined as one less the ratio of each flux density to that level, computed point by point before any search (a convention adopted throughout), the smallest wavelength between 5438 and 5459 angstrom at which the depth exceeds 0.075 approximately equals 5452.26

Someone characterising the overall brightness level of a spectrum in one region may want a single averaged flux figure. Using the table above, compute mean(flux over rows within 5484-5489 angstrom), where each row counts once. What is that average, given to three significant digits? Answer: 18.8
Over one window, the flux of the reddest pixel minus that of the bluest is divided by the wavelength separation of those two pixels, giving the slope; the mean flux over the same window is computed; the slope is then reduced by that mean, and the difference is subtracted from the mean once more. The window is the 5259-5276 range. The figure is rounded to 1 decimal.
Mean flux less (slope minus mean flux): 39.7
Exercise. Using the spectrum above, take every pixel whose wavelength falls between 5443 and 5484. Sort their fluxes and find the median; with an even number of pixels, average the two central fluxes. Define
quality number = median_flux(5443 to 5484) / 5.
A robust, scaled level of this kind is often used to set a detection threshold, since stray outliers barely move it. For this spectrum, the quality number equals 3.84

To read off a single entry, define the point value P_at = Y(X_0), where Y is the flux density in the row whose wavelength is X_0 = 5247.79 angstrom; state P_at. 20.14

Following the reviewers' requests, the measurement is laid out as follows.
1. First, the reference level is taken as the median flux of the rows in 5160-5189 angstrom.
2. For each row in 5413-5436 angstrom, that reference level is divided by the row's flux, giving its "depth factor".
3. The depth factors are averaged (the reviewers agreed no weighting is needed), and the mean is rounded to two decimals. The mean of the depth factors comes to 1.11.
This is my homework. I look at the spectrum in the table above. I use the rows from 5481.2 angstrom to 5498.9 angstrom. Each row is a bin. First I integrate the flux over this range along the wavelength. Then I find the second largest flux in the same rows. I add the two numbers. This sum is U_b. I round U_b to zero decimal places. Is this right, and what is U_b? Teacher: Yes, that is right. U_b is 351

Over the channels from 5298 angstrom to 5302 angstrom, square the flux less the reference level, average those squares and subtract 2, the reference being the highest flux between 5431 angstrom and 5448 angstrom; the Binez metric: -1.3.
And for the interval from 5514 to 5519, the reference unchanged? -1.2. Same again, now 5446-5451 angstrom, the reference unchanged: -1.8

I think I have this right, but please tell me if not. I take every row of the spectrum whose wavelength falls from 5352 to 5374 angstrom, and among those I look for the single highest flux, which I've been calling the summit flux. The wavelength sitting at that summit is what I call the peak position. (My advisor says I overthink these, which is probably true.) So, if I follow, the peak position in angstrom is 5352.75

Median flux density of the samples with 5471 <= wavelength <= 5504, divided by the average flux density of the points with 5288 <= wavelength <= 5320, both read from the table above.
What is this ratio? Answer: 1.00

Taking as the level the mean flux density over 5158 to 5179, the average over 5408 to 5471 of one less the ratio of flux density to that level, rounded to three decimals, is 0.104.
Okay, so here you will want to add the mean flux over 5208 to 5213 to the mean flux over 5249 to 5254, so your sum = 40.9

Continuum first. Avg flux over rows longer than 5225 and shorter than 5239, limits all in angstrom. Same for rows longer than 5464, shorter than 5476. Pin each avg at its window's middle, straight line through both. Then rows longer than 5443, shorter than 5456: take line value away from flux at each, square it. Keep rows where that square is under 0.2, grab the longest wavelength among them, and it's 5454.77 angstrom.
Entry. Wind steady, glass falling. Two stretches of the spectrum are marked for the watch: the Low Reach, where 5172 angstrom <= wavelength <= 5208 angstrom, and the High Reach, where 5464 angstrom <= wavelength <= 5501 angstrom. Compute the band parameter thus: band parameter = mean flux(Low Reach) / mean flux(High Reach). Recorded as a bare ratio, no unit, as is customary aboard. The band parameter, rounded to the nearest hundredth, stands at 1.11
